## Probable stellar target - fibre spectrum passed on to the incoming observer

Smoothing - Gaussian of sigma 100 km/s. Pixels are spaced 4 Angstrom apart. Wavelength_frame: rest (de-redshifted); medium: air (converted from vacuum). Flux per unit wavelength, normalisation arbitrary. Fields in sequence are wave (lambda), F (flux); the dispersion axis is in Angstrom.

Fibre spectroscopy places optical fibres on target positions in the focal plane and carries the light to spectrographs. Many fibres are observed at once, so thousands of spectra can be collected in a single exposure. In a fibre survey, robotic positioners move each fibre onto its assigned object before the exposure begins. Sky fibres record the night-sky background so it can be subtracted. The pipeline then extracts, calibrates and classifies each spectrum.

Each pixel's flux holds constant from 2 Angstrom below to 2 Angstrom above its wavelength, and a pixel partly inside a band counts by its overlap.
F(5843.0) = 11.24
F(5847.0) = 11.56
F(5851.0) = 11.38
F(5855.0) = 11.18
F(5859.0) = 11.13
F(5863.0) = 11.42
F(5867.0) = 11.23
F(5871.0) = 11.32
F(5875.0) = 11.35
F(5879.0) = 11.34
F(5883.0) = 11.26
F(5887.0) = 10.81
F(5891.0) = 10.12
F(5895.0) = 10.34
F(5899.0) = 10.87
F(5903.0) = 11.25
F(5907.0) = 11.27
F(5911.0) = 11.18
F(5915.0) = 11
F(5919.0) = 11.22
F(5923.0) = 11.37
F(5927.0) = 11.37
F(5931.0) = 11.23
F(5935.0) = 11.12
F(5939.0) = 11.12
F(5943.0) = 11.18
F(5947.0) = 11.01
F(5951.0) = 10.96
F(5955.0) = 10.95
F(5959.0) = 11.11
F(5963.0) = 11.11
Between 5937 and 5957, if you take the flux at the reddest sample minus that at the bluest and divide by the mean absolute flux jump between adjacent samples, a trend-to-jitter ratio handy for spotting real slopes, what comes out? -2.3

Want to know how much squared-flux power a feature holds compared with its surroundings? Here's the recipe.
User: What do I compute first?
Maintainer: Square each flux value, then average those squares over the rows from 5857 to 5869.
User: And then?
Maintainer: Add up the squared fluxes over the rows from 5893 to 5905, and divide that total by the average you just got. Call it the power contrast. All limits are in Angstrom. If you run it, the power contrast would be 2.77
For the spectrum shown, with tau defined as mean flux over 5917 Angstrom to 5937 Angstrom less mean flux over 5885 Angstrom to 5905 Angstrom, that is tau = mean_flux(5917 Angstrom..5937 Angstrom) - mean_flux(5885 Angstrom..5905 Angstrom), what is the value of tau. 0.58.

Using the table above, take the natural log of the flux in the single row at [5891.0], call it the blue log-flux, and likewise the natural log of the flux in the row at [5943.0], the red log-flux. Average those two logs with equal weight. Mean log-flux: 2.36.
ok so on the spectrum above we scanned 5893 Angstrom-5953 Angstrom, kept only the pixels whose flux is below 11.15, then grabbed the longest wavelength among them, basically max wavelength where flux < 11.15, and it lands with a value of 5951.0 Angstrom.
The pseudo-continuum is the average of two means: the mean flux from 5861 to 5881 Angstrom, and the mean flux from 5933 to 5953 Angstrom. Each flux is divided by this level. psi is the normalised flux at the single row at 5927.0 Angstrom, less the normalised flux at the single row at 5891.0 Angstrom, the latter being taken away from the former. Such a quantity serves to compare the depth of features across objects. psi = 0.11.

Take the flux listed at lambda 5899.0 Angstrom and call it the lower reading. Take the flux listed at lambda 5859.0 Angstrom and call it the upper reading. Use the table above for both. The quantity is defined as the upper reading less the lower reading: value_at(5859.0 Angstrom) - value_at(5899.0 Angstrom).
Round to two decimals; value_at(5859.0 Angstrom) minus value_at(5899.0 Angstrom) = 0.26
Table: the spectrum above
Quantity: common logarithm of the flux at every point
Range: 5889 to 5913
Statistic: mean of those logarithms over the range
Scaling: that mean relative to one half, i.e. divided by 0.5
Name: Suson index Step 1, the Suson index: 2.07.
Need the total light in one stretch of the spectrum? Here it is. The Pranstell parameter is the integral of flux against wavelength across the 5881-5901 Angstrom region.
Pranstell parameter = 214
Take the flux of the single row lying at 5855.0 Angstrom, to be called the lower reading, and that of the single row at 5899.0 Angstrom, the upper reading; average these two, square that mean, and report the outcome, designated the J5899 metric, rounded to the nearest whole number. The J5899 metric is 122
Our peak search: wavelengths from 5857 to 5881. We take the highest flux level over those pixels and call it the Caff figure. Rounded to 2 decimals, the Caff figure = 11.42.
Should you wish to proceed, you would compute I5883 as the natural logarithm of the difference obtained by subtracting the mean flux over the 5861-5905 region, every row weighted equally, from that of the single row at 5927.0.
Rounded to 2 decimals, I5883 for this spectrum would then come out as -1.07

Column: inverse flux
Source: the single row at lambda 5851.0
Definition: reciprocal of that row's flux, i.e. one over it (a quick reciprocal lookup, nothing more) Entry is 0.0879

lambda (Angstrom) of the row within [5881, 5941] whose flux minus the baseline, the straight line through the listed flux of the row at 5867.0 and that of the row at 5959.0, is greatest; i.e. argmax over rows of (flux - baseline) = 5927.0 Angstrom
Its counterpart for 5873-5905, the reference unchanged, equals 5875.0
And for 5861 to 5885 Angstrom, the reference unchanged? 5863.0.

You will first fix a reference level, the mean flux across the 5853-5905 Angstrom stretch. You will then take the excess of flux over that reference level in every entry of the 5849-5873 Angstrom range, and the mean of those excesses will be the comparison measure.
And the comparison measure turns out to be 0.23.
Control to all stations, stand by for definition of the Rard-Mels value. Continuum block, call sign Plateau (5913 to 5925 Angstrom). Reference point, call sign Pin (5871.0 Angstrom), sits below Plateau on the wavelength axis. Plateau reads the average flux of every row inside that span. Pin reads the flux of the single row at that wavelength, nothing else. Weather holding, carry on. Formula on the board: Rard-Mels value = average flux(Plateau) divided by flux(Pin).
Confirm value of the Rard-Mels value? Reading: 0.99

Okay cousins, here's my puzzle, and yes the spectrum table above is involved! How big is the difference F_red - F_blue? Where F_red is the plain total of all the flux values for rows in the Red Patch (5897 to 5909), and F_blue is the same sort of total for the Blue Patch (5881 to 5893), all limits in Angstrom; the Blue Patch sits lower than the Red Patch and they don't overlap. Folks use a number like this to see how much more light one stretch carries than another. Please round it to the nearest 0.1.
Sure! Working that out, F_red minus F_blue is 1.2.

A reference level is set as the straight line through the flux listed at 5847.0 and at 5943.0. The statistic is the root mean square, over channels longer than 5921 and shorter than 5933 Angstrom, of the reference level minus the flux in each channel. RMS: 0.10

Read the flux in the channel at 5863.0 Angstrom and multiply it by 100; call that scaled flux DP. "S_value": 1142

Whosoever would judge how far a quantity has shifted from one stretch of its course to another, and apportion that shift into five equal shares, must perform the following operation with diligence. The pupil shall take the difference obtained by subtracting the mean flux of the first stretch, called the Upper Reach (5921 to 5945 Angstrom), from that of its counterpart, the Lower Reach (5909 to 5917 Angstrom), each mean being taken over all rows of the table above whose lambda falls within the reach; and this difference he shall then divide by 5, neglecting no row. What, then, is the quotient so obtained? -0.028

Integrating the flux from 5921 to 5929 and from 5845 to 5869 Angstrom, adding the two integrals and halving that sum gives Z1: 181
